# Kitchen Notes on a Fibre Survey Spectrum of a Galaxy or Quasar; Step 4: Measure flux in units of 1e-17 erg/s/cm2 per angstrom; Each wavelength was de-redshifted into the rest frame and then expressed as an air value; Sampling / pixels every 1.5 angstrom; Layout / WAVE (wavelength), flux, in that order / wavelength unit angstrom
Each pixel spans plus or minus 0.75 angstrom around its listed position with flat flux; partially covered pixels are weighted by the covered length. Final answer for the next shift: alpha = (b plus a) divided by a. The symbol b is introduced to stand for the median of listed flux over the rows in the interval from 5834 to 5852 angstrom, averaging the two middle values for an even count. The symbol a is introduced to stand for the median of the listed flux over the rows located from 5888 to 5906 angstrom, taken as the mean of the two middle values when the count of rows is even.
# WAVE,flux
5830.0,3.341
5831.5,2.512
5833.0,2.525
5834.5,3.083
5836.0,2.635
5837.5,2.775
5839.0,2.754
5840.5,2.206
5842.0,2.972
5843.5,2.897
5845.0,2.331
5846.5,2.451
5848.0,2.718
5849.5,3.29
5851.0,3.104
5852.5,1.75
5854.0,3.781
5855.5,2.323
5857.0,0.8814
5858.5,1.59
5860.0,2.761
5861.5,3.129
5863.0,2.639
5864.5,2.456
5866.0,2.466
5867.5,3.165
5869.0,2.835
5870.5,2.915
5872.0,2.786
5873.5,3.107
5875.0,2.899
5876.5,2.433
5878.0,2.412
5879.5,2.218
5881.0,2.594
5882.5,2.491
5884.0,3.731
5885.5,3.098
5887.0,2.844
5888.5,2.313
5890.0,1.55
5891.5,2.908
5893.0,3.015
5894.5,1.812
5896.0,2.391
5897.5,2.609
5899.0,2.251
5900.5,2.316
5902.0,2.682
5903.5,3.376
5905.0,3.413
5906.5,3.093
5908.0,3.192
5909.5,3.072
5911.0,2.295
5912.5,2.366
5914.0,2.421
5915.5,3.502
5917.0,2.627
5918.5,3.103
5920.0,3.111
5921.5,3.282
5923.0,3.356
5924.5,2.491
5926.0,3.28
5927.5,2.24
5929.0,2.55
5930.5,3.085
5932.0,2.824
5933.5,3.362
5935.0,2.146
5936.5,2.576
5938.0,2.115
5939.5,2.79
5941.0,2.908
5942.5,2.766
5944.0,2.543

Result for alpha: 2.11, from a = 2.5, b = 2.76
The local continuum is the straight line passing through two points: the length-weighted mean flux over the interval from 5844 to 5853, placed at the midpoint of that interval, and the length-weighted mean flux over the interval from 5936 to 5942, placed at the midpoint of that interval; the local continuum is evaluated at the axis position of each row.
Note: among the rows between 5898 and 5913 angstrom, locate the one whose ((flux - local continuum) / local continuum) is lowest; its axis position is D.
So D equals 5899.0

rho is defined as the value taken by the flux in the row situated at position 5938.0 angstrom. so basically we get 2.115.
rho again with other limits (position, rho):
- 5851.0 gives 3.104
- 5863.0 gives 2.639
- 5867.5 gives 3.165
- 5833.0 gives 2.525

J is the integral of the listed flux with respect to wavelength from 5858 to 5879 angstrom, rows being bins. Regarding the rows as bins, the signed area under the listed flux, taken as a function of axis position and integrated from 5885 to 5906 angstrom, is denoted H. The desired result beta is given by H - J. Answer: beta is -2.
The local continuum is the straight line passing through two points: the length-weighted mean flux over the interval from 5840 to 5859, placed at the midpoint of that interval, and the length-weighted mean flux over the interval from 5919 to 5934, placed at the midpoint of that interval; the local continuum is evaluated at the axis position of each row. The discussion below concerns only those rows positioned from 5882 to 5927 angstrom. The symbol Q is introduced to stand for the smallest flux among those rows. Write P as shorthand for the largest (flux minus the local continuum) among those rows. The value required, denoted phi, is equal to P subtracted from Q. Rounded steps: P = 1.03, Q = 1.55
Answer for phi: 0.5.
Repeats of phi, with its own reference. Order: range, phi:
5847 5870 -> -0.4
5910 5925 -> 1.7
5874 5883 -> 2.0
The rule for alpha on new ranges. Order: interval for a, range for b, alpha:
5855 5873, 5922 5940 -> 1.99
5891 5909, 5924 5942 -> 1.96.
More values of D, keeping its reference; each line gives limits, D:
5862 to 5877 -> 5876.5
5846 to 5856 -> 5852.5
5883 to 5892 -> 5890.0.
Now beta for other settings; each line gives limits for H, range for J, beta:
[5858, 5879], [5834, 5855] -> -1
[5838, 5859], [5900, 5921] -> -8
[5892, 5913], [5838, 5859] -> 4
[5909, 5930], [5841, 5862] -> 6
